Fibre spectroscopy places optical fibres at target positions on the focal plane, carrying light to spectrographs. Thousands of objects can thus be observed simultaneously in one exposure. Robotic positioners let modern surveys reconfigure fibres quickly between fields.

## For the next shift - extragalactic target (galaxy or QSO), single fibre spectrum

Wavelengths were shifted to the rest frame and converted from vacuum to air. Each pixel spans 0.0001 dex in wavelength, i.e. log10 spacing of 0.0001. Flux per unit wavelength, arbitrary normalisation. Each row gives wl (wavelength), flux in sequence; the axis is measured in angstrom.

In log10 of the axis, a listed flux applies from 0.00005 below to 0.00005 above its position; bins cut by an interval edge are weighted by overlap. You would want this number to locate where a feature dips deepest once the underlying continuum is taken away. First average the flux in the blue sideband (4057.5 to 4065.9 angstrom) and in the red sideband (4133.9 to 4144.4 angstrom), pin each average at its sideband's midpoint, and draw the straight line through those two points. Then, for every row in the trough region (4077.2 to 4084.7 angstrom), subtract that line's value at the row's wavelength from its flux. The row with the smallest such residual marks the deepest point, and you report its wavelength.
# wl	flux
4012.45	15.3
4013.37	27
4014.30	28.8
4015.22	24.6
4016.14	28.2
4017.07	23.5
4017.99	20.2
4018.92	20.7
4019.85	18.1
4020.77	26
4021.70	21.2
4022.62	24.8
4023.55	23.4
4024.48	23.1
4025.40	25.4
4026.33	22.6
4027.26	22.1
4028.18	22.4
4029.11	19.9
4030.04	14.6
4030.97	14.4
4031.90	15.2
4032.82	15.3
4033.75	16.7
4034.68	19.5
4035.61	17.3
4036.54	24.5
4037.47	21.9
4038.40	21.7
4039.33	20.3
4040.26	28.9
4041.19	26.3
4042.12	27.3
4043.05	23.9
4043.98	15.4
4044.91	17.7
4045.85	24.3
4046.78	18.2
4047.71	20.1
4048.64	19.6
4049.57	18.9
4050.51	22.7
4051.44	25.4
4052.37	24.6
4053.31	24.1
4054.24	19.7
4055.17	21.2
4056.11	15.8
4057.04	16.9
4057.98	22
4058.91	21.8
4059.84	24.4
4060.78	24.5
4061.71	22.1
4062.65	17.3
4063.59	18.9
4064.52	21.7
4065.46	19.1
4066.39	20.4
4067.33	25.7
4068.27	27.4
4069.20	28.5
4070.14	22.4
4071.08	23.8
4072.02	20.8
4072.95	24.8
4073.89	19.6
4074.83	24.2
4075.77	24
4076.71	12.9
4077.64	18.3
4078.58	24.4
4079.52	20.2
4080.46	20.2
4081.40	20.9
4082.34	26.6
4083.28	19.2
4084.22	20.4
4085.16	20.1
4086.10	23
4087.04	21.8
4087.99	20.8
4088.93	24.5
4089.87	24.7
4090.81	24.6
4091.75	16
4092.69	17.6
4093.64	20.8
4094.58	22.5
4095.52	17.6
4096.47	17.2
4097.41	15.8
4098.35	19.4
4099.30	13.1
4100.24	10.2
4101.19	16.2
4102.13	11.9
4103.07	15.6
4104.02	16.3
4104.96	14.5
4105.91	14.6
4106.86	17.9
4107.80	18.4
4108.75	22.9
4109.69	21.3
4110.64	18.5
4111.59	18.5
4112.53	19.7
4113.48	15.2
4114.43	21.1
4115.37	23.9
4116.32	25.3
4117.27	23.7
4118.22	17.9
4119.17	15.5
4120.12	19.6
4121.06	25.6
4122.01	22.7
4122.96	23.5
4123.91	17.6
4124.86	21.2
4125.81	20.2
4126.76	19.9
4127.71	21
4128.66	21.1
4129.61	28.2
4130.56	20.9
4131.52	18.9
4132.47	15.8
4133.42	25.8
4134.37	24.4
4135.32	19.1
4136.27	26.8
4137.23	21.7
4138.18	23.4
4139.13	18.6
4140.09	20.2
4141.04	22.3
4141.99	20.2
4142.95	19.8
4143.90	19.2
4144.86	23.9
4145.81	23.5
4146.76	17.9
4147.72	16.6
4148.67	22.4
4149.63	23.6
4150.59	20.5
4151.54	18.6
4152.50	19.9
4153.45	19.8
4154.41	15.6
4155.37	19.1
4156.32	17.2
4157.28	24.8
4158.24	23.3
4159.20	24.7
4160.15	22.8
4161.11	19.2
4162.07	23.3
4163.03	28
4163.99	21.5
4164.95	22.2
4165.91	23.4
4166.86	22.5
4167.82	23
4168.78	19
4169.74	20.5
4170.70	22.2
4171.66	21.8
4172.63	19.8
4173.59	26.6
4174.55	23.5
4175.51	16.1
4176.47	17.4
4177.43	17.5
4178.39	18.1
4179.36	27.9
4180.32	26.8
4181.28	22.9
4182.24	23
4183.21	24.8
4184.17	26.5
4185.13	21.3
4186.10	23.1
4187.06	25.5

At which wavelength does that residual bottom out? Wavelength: 4077.64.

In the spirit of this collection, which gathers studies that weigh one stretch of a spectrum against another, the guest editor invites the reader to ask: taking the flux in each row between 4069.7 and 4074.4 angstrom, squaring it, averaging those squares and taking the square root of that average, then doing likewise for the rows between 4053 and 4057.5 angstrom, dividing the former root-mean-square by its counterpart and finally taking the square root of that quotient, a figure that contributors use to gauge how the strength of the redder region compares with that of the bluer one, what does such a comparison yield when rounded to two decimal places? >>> 1.06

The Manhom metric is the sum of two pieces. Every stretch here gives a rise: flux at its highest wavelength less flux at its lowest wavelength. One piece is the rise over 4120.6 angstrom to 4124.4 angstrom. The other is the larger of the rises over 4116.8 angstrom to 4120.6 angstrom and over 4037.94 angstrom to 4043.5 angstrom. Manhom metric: -6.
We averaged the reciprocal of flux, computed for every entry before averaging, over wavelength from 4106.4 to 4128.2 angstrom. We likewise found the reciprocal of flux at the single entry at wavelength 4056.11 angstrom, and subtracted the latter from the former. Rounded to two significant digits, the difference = -0.014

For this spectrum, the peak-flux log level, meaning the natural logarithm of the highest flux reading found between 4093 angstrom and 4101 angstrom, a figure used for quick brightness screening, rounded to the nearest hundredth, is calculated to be 3.11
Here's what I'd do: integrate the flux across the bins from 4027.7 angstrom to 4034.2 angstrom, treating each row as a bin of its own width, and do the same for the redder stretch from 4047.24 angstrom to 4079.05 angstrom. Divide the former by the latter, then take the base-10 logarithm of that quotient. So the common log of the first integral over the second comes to -0.8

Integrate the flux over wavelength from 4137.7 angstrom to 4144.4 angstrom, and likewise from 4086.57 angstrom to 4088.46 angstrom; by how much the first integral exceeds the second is 97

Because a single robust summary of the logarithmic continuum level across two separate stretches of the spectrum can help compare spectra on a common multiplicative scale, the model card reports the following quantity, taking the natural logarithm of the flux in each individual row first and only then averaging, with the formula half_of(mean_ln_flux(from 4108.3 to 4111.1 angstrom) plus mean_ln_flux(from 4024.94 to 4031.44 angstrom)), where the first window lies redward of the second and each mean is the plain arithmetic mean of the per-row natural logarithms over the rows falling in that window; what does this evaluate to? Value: 3.01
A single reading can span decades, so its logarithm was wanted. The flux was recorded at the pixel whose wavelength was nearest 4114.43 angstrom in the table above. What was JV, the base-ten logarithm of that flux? 1.32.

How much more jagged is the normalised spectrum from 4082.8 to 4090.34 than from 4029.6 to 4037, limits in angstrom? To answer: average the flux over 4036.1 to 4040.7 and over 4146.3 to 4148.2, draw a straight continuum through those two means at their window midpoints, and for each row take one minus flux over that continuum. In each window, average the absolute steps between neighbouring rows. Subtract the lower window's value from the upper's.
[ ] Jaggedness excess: -0.017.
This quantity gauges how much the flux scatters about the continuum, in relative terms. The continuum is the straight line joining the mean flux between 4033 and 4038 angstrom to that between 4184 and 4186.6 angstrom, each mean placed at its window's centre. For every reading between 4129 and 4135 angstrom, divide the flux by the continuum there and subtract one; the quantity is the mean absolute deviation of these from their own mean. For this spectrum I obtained 0.17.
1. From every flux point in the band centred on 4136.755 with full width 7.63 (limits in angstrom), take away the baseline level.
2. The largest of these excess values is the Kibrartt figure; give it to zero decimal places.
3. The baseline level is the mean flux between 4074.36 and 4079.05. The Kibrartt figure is 6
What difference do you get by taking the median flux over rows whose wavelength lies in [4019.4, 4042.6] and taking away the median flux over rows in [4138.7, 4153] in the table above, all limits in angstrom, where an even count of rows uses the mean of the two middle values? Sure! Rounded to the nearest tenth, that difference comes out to 1.7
